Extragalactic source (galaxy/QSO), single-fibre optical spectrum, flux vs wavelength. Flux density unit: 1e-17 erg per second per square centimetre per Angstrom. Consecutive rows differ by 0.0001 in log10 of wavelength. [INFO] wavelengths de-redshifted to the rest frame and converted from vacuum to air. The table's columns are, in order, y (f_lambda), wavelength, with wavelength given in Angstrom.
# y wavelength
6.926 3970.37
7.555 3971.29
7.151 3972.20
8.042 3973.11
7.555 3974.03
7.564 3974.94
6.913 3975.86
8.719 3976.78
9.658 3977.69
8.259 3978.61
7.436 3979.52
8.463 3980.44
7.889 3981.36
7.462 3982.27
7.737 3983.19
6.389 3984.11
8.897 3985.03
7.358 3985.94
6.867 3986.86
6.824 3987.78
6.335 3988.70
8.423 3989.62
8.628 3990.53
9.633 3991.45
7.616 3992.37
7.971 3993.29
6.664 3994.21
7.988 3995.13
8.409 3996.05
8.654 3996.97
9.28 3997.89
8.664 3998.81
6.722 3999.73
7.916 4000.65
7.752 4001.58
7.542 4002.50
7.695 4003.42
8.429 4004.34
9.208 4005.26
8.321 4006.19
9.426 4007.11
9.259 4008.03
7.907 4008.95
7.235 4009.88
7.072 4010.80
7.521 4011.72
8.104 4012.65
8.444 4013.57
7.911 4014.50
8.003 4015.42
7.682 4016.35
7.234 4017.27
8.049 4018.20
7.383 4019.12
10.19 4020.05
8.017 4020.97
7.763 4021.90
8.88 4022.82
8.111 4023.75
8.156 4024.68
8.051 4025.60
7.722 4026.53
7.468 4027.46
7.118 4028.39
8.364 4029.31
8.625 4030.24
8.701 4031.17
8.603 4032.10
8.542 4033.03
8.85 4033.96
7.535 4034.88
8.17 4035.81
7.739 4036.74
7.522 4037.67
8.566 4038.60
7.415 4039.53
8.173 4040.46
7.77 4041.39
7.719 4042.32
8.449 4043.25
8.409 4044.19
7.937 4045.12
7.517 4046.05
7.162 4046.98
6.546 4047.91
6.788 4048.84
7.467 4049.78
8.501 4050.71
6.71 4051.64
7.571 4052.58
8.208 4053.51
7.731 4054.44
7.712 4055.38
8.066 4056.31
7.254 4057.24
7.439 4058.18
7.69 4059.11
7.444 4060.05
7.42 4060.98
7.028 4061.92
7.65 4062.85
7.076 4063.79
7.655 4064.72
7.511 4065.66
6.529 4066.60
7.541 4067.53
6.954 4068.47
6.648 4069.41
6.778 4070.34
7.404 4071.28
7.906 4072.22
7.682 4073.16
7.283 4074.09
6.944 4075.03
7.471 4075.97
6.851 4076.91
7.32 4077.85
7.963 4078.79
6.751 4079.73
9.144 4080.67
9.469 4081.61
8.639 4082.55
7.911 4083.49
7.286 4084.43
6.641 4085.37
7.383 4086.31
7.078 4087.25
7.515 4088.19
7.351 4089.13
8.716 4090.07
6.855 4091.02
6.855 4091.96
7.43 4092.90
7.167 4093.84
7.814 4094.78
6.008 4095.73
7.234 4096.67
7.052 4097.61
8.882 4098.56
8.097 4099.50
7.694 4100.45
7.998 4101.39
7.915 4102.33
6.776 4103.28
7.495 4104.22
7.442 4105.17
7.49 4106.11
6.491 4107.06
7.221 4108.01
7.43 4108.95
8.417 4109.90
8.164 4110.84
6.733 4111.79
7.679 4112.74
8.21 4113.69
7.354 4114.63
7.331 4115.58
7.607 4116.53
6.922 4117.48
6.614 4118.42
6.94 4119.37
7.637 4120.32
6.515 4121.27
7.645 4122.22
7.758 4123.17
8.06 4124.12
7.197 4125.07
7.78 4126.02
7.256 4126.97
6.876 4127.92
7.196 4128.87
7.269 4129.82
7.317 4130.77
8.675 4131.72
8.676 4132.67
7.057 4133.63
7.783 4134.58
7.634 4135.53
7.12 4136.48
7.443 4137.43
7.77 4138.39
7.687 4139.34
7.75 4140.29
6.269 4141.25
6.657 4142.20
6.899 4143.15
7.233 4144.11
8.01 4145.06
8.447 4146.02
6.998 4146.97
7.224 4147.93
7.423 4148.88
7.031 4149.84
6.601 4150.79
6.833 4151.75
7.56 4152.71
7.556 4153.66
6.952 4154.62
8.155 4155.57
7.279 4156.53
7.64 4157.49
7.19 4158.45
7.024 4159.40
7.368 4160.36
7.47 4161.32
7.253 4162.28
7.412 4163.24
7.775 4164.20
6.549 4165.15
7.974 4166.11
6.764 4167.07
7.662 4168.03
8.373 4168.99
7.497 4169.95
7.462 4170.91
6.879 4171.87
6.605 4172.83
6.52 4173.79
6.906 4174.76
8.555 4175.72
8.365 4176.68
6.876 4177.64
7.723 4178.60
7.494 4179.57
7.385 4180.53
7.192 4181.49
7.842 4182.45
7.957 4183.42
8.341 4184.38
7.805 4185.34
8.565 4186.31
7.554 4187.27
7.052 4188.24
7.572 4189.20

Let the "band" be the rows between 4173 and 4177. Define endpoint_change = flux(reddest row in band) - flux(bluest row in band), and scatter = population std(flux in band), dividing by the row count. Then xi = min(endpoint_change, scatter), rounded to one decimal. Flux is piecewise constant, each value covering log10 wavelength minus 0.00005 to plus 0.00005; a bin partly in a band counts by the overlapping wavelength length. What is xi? 0.9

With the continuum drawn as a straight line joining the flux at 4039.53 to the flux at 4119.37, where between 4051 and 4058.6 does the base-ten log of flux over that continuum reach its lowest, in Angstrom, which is 4051.64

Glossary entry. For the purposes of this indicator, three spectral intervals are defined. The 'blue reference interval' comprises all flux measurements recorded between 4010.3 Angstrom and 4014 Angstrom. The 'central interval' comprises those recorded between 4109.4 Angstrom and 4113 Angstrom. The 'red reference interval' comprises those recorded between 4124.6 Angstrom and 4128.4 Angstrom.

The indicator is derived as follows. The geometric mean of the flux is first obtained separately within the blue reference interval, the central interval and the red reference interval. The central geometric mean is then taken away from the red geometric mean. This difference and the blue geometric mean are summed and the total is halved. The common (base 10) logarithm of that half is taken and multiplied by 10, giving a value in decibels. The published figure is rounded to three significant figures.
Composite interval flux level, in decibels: 5.63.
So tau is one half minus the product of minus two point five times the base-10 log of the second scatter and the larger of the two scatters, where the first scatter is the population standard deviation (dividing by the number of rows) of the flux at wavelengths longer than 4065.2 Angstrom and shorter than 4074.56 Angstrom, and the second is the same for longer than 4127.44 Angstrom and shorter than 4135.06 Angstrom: 0.20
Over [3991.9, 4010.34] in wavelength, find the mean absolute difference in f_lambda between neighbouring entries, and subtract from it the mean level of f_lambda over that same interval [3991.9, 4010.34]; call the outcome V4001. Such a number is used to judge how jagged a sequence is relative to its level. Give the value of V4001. -7.4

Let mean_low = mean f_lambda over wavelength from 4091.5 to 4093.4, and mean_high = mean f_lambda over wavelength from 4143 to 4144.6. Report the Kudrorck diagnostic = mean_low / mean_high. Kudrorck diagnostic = 1.01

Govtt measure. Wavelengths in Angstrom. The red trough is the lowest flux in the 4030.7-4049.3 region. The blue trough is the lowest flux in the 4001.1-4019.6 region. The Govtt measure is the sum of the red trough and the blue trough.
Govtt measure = 13.6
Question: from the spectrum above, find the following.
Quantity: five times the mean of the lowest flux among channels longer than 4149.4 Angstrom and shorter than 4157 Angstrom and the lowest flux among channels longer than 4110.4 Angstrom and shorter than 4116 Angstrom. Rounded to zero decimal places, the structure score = 33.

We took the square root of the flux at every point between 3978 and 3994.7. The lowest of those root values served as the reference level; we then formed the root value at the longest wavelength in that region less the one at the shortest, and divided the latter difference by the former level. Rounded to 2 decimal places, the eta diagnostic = -0.12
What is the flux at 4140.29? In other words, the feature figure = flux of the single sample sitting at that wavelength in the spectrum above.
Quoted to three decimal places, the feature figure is 7.750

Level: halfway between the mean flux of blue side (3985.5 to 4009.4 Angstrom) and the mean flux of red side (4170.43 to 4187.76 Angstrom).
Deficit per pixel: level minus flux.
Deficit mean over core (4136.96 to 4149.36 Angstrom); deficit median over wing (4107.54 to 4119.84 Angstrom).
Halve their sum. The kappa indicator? 0.4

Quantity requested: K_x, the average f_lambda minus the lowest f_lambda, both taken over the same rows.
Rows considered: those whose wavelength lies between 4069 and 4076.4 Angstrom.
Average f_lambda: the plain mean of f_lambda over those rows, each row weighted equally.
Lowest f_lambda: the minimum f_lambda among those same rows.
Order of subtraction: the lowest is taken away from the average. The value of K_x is 0.62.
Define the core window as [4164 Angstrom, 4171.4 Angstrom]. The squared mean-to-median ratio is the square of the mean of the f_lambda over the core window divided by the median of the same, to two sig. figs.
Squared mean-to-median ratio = 0.98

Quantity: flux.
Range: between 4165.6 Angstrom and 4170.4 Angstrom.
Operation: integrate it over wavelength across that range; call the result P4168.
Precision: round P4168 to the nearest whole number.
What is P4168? 37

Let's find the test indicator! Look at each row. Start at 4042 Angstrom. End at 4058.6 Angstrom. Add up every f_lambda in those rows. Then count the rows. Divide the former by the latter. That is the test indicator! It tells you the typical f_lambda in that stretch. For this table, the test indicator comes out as 7.62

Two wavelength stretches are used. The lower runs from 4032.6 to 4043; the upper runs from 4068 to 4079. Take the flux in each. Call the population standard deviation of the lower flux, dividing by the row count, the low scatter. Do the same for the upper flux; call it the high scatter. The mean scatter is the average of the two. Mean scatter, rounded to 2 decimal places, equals 0.44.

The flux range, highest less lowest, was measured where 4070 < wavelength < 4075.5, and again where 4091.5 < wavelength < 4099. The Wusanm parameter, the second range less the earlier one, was 1.7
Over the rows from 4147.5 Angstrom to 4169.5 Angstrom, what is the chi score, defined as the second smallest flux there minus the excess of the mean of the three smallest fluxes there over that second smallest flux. 6.6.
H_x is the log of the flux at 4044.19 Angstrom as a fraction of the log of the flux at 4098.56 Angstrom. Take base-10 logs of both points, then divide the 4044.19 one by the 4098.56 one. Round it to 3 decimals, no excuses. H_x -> 0.975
